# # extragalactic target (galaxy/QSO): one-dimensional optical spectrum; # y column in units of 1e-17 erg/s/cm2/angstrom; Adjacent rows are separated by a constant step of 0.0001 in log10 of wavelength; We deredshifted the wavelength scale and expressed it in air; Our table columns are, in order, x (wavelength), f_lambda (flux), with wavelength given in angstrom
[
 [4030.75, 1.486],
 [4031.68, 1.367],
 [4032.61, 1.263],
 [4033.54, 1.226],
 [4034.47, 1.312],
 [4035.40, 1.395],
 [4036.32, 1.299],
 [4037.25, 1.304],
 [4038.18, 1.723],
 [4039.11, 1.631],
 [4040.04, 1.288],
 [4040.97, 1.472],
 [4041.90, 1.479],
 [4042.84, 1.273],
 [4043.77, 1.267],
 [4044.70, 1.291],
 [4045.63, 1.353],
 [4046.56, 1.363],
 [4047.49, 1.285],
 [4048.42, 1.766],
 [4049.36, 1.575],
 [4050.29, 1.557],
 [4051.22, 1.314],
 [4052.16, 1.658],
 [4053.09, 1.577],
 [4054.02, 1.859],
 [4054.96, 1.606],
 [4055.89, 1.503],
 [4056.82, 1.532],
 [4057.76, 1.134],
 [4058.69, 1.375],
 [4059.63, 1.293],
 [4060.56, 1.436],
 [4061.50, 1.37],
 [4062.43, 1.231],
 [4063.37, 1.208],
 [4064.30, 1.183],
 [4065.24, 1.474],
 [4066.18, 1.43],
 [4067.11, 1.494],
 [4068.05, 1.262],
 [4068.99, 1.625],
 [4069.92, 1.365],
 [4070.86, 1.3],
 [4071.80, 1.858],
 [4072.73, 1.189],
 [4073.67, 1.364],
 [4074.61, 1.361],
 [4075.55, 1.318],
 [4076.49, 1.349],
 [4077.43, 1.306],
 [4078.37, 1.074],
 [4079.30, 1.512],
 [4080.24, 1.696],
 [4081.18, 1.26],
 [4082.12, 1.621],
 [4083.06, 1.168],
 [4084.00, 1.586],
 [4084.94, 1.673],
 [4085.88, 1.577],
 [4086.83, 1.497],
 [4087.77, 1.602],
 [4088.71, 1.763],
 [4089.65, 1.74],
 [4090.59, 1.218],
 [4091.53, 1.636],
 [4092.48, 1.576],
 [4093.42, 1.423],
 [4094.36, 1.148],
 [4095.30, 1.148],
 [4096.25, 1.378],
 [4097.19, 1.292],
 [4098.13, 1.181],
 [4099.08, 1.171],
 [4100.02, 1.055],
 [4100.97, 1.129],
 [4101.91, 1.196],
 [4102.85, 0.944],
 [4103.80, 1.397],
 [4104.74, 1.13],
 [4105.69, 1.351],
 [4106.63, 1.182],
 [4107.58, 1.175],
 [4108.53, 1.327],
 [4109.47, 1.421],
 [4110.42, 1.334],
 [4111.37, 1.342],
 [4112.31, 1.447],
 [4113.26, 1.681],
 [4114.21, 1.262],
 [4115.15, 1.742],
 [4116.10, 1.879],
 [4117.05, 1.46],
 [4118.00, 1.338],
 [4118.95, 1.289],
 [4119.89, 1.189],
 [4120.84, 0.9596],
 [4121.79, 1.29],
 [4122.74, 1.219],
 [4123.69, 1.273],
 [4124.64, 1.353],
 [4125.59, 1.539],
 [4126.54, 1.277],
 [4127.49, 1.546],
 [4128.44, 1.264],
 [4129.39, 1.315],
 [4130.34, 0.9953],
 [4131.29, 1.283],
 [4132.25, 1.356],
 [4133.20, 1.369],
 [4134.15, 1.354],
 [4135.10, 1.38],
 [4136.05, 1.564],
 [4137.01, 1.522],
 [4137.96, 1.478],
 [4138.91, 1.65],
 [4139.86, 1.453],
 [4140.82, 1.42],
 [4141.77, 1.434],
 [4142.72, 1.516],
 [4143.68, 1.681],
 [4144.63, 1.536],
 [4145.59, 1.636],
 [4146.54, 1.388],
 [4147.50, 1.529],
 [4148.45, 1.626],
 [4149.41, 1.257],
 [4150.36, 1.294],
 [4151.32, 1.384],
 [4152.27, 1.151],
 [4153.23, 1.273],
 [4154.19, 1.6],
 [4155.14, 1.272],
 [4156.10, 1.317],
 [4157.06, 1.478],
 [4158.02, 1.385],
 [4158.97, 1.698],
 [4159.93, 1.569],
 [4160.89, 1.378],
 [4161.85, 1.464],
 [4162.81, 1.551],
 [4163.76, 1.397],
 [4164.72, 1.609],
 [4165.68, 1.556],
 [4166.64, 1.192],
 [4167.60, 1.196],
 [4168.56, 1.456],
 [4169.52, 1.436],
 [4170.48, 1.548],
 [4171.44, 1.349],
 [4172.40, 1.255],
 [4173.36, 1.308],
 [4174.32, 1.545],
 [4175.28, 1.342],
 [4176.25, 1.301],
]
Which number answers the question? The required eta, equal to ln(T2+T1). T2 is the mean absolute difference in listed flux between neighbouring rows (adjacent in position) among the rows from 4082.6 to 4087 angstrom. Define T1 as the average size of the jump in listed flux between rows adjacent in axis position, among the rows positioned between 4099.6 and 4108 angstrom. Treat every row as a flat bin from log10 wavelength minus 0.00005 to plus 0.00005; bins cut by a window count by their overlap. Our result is -1.02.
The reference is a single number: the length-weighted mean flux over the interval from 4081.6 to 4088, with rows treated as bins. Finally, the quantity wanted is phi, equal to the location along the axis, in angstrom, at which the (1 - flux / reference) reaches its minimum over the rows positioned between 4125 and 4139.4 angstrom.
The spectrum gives 4138.91 angstrom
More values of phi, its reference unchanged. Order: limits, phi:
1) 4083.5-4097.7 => 4088.71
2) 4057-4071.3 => 4068.99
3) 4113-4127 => 4116.10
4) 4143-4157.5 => 4143.68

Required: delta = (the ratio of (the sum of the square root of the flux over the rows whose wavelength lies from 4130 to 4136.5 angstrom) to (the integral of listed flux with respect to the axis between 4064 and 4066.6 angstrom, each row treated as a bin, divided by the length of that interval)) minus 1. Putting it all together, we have 4.88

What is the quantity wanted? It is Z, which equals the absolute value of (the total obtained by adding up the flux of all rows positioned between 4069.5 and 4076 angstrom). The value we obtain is 9.8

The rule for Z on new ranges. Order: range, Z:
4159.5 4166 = 10.5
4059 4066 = 9.2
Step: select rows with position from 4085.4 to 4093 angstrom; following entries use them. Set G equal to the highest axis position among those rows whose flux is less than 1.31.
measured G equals 4090.59 angstrom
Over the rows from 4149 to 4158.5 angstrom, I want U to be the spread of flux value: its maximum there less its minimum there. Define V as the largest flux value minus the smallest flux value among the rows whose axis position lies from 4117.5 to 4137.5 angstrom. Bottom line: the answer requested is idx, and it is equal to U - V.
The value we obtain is -0.2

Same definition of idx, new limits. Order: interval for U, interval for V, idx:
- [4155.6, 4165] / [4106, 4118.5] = -0.3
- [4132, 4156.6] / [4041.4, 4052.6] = 0.0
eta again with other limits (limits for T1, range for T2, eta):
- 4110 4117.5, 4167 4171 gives -0.95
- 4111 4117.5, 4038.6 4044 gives -0.80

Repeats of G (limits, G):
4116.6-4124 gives 4123.69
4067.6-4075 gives 4072.73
